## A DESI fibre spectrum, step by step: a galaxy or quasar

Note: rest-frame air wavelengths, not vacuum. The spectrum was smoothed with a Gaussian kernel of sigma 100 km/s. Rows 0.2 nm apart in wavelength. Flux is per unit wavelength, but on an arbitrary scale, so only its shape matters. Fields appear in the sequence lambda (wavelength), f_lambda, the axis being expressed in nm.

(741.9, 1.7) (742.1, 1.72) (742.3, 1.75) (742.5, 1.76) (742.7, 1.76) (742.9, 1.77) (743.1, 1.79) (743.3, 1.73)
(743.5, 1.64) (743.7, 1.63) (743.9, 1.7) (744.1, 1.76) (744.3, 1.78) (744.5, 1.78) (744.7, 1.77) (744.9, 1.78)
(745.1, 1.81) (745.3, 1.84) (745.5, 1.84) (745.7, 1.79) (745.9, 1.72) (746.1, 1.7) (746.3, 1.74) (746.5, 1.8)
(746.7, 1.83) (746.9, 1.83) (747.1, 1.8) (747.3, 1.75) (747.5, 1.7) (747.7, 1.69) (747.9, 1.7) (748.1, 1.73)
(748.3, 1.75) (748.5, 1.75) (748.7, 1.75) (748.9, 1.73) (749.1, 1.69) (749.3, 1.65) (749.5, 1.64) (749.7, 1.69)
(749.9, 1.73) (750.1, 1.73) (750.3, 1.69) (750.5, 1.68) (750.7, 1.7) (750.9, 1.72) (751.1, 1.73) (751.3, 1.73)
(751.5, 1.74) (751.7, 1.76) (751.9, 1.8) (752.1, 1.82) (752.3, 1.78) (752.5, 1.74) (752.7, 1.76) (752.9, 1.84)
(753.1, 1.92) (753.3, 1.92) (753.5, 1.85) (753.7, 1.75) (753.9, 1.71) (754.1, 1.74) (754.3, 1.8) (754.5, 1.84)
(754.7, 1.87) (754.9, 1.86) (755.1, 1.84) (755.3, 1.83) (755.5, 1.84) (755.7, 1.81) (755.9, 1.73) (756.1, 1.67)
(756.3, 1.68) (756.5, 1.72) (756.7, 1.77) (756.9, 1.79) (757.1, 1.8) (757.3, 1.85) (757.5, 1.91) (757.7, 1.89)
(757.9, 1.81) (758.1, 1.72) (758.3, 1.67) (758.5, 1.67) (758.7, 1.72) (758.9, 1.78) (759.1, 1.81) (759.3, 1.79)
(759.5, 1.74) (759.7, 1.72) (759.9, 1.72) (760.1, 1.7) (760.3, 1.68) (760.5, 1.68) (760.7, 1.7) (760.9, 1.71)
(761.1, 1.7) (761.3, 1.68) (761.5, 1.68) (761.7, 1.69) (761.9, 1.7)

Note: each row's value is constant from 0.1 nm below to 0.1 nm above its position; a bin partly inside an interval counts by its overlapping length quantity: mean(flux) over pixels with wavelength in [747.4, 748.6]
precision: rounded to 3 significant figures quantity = 1.72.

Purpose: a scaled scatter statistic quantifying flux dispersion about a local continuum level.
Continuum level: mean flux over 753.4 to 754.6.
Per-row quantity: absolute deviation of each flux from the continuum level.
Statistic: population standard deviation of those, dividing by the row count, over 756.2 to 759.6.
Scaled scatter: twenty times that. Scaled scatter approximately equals 0.83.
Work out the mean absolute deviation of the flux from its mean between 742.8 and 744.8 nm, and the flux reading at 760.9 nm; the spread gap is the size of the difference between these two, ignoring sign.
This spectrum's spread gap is 1.66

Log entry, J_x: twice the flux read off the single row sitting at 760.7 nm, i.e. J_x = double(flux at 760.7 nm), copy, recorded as 3.40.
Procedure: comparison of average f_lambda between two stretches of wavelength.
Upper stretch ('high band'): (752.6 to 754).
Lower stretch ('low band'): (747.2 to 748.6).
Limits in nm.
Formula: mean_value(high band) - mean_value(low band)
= 0.10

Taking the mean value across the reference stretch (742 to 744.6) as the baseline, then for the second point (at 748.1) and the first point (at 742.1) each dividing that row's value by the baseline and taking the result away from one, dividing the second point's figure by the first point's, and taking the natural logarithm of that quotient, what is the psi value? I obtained -1.0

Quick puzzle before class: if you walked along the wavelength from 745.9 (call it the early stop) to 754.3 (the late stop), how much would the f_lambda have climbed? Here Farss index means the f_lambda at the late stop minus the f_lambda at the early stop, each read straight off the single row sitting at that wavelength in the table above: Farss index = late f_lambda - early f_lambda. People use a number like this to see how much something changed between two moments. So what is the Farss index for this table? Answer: 0.080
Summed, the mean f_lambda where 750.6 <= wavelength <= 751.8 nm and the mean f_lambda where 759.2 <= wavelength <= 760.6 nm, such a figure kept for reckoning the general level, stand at 3.45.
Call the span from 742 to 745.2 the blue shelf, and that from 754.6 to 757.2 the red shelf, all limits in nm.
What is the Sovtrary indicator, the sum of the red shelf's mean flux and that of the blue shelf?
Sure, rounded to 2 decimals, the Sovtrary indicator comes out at 3.53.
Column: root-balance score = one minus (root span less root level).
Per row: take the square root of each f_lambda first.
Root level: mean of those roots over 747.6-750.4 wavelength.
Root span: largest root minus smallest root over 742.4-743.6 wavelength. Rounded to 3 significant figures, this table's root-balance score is 2.25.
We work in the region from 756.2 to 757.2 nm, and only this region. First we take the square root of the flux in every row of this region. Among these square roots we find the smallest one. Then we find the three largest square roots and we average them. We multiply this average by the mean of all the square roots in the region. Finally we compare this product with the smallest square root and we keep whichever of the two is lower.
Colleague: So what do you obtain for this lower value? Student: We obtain 1.30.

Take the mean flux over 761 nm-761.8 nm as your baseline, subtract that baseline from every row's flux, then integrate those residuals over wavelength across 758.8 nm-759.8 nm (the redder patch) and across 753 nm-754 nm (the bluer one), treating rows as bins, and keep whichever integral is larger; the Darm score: 0.14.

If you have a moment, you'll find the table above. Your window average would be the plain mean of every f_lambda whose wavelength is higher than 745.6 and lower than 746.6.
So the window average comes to 1.75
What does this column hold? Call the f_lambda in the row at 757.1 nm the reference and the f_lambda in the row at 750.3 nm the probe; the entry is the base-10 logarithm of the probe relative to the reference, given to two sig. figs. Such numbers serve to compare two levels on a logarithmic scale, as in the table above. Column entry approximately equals -0.027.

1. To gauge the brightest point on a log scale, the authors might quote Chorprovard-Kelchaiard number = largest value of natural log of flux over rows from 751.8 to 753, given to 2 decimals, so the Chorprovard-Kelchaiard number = 0.61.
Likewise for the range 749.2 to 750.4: 0.55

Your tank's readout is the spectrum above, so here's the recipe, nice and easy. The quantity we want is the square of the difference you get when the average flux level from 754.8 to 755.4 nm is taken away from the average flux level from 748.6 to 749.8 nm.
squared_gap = 0.023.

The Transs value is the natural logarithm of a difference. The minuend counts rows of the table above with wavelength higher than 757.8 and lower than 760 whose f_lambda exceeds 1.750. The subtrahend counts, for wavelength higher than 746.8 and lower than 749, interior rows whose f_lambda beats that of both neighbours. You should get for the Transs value 1.4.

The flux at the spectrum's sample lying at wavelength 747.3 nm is 1.75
